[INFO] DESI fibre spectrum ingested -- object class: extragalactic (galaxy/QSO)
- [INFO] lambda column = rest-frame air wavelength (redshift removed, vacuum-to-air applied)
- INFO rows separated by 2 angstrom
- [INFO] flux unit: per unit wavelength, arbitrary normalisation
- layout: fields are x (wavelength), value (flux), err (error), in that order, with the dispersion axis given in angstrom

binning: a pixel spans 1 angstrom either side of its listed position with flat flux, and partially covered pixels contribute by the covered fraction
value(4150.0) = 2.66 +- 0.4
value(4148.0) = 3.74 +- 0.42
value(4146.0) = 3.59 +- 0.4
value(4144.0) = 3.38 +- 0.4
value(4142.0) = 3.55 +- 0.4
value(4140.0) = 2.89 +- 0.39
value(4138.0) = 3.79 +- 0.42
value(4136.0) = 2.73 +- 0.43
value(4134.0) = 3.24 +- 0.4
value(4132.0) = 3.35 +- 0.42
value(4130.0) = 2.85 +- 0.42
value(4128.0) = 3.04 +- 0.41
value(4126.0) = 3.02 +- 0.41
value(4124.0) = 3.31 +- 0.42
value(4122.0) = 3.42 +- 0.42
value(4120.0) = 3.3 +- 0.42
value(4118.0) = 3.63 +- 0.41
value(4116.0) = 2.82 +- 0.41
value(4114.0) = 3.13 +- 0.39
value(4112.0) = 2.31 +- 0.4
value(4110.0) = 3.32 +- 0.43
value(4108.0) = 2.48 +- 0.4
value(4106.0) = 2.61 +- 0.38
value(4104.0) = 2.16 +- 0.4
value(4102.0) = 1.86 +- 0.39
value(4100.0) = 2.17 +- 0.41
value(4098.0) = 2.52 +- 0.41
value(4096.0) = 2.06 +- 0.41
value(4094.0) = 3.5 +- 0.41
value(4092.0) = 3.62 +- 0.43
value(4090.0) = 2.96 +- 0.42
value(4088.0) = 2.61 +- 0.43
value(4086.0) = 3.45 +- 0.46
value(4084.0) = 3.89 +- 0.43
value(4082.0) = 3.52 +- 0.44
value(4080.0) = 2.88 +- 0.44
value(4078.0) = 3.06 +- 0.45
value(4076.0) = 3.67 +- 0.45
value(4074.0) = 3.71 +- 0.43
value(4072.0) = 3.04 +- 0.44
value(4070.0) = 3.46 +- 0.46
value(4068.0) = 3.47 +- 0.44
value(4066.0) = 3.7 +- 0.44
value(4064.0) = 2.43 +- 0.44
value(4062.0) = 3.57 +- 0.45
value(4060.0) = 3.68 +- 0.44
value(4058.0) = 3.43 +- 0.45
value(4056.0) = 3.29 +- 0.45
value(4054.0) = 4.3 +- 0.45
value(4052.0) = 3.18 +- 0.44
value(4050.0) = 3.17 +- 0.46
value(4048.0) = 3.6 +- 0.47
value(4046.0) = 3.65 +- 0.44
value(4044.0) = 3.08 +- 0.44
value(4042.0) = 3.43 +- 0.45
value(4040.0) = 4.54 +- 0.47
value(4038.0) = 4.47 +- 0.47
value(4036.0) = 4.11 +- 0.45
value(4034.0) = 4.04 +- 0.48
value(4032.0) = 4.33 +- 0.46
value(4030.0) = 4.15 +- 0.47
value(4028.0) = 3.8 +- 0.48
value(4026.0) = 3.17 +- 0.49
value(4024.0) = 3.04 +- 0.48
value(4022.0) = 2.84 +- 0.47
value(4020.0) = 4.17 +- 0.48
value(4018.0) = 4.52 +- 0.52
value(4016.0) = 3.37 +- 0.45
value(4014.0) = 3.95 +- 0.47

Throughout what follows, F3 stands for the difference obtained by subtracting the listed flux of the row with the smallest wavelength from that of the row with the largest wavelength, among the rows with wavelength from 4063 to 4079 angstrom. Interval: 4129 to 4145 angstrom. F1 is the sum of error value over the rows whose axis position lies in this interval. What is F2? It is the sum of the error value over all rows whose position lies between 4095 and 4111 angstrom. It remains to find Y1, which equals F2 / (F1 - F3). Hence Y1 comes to 1.22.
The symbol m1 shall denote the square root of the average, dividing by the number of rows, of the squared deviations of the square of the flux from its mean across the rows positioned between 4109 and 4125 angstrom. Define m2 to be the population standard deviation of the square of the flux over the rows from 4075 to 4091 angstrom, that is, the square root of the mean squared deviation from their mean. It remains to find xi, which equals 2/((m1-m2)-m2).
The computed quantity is -0.64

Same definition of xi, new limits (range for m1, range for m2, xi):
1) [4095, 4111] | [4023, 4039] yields -0.39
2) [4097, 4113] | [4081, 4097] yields -0.43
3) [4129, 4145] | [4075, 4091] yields -0.64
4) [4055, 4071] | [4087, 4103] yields -0.45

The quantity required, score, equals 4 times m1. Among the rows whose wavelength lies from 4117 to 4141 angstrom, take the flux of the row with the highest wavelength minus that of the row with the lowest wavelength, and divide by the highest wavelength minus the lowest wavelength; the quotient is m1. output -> -0.13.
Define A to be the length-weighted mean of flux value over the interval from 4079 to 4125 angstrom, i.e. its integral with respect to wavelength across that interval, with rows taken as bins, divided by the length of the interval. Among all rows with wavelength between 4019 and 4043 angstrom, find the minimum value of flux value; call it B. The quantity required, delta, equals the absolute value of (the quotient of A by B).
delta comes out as 1.03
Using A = 2.94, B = 2.84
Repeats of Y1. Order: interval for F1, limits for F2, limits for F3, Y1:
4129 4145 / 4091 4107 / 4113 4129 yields 0.96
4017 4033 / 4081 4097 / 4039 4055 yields 0.84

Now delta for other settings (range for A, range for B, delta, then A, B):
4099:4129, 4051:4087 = 1.17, 2.84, 2.43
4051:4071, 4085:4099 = 1.68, 3.45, 2.06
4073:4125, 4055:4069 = 1.23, 3.00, 2.43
